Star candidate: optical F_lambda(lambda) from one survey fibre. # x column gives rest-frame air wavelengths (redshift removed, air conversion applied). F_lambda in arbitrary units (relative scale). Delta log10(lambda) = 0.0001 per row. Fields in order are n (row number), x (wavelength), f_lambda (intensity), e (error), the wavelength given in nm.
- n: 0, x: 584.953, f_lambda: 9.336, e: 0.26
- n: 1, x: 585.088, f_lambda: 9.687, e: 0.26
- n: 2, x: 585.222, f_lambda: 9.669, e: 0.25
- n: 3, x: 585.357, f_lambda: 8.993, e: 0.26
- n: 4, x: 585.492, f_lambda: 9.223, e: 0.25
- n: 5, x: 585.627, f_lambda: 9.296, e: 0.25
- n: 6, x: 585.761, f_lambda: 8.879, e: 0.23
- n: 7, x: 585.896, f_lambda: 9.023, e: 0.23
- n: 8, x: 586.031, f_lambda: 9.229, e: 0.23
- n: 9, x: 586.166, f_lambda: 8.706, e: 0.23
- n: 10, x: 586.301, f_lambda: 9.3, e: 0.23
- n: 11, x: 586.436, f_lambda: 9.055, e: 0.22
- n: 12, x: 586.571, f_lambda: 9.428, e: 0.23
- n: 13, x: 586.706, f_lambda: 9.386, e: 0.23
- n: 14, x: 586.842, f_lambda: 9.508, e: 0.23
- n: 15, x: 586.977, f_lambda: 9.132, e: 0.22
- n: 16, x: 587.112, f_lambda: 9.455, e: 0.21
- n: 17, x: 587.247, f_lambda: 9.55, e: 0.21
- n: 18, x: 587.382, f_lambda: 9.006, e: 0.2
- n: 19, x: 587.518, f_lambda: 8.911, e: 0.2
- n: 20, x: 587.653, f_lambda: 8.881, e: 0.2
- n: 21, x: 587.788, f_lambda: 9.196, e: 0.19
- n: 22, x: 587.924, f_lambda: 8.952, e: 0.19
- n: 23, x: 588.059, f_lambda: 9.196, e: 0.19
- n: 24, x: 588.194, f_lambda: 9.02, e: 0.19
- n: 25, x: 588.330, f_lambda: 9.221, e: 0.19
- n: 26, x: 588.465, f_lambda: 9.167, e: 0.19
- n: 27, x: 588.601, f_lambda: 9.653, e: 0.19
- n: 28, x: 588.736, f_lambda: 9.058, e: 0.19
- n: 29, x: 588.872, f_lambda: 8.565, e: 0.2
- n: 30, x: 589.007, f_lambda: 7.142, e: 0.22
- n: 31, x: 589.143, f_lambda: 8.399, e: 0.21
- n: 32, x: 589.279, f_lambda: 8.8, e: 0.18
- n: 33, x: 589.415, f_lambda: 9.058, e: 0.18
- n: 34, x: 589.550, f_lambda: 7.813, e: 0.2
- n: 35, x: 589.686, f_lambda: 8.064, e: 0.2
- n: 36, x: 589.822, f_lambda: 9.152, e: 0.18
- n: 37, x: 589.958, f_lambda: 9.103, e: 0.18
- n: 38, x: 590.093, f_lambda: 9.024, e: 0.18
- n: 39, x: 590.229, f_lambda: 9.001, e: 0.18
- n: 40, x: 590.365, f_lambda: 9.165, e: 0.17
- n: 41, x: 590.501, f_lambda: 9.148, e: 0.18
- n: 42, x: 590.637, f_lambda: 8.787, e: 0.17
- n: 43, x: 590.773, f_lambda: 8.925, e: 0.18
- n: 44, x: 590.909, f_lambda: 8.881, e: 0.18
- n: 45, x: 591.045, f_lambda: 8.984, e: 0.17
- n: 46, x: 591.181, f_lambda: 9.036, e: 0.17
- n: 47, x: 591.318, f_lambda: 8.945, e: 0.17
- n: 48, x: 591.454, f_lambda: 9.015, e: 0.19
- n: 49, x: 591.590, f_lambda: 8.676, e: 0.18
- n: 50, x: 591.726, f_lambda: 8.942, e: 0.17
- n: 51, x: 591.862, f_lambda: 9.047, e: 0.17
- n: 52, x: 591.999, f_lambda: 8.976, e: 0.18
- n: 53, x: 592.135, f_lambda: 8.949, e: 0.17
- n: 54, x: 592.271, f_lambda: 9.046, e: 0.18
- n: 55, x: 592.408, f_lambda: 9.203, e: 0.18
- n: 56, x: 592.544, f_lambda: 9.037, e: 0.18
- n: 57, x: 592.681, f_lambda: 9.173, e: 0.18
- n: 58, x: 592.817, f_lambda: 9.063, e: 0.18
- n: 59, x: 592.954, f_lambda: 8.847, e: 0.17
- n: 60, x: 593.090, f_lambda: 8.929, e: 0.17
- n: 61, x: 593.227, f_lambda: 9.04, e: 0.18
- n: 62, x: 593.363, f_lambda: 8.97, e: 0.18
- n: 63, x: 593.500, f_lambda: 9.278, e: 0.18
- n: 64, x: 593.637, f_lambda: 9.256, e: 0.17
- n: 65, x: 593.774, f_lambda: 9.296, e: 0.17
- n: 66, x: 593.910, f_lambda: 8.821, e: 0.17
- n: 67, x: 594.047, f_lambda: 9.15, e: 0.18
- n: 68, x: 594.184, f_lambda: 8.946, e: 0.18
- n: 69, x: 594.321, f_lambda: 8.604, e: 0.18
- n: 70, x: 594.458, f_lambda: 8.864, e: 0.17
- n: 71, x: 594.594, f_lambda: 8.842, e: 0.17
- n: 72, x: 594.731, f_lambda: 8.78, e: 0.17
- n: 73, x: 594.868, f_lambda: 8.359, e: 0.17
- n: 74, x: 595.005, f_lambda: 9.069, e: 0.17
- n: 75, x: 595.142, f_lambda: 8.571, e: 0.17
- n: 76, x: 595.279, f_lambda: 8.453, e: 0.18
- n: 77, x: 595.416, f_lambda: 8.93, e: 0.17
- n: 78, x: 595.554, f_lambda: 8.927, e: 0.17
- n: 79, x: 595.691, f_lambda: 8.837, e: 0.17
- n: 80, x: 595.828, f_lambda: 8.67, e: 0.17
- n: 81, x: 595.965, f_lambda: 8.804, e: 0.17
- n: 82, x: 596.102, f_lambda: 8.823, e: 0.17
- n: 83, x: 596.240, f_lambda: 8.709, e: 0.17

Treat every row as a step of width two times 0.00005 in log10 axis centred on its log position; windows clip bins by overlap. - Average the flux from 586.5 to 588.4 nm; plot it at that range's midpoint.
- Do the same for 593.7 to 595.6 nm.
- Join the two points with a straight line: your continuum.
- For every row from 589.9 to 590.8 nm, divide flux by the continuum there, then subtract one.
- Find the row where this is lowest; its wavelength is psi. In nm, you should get 590.637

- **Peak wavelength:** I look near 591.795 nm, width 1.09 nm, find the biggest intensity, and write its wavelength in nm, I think 591.862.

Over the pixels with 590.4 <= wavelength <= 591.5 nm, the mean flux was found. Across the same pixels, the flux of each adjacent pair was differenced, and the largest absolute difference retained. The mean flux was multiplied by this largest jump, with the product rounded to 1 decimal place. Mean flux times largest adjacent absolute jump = 3.2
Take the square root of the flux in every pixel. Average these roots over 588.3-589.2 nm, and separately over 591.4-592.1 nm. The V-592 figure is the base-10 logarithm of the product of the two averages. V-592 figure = 0.946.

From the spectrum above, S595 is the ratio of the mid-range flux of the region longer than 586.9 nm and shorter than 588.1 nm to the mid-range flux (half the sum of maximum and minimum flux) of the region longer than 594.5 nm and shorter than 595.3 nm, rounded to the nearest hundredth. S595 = 1.06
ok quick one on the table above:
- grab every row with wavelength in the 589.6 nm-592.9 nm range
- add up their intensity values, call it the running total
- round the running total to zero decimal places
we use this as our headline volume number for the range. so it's 215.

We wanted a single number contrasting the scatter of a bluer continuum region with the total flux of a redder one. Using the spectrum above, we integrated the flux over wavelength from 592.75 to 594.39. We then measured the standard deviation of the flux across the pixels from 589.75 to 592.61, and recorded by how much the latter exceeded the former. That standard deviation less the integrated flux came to -15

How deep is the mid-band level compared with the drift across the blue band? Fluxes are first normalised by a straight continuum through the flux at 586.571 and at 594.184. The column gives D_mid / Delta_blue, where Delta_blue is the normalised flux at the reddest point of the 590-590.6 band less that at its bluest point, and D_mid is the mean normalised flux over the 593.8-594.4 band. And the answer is 61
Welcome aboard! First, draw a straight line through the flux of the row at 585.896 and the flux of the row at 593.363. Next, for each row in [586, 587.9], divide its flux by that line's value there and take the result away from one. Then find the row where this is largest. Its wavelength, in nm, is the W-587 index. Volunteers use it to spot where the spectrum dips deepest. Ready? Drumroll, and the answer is 586.166 nm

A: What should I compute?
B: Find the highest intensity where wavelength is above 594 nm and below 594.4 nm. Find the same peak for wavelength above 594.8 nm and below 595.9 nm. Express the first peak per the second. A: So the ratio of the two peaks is 1.01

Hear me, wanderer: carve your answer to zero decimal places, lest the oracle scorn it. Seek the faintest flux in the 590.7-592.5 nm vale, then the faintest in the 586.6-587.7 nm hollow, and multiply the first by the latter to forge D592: 77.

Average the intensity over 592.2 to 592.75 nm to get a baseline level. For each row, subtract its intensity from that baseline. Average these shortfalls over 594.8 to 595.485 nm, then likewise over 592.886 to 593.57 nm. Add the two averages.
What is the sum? 0.5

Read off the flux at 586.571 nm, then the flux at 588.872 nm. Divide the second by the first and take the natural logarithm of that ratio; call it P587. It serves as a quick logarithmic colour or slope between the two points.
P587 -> -0.10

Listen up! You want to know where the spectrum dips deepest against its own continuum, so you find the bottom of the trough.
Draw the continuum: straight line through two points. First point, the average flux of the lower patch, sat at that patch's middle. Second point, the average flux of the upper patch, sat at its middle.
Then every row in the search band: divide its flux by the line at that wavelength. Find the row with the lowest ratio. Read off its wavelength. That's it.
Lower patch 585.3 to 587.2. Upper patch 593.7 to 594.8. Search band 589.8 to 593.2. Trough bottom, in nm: 591.590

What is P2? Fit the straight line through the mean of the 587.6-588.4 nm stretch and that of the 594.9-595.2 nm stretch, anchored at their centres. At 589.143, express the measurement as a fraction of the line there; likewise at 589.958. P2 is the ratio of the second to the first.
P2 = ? 1.09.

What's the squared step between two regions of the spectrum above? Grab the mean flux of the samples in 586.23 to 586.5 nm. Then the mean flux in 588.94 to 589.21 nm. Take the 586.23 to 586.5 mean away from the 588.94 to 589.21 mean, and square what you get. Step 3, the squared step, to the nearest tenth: 2.0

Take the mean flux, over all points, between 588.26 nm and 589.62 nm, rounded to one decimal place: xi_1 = 8.7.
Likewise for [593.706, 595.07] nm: 8.9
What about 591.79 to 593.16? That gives 9.0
